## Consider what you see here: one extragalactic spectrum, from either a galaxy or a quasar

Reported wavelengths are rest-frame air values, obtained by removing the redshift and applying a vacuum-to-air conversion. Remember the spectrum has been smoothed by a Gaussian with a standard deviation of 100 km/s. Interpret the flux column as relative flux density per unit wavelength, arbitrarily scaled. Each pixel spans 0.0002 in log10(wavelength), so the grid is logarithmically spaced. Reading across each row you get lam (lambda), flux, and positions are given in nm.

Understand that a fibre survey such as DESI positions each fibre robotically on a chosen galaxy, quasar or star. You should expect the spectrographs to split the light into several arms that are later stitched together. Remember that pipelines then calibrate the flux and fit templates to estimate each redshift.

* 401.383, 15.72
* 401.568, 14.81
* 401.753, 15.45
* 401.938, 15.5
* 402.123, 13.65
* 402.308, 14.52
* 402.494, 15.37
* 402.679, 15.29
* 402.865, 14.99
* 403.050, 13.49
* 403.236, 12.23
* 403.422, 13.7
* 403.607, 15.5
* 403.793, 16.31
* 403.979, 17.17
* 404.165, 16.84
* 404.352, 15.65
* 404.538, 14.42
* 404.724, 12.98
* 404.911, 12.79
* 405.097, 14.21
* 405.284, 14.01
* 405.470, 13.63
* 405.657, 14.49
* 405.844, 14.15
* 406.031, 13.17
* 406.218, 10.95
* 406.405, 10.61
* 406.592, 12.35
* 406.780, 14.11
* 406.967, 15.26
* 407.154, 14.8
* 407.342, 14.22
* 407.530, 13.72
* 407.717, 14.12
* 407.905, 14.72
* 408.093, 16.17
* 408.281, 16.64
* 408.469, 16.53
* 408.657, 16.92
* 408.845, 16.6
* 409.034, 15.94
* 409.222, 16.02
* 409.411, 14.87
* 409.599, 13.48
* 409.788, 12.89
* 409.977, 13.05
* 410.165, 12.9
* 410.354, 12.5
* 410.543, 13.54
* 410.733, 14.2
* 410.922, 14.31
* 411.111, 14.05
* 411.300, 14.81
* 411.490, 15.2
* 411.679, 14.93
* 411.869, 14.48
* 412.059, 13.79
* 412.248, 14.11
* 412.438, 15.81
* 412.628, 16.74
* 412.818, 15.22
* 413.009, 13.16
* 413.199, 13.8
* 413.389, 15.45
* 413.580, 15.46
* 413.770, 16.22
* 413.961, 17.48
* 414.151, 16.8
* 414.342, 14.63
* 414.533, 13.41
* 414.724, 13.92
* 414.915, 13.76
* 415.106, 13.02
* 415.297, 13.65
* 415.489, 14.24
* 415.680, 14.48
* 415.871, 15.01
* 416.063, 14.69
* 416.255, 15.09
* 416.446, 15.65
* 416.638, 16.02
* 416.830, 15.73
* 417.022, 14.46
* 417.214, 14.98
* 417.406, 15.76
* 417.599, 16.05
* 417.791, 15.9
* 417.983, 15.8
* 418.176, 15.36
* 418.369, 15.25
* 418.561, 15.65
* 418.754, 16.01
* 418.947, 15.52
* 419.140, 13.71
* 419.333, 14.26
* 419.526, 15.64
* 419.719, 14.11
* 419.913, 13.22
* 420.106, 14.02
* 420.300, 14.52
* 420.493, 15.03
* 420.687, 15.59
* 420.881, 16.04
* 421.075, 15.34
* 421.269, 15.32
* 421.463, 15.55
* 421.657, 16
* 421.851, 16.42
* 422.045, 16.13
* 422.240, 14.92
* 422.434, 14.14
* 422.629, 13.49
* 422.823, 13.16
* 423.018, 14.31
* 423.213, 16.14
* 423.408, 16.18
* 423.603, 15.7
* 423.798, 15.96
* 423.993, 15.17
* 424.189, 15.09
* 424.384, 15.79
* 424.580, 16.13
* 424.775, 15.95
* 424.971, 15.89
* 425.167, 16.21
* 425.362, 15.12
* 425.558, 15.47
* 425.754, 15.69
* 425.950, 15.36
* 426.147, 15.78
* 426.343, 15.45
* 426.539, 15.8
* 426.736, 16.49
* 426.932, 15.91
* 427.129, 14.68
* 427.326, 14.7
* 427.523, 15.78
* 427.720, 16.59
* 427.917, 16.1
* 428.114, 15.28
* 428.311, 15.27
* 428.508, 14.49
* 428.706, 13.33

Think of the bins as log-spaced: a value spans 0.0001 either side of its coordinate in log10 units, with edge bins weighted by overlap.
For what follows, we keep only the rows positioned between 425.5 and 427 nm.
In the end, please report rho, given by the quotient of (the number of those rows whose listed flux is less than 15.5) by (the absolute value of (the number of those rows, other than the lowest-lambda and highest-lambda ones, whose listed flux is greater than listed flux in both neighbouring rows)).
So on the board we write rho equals 1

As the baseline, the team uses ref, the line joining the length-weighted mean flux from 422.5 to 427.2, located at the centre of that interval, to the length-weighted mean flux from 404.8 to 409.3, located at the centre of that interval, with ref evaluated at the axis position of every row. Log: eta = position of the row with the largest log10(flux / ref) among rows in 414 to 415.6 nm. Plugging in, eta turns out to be 414.151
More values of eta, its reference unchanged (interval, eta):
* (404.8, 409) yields 408.657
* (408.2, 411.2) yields 408.657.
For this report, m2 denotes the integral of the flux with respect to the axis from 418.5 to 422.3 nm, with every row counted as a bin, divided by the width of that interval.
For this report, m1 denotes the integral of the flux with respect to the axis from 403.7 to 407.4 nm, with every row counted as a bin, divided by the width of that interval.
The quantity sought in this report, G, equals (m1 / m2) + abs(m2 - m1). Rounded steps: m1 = 14.1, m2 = 15.1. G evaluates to 2.0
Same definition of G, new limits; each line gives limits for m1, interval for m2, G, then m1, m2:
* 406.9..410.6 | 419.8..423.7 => 1.3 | 14.8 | 15.1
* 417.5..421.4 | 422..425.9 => 1.2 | 15.1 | 15.3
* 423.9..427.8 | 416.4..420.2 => 1.5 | 15.6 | 15.1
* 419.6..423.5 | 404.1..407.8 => 2.3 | 15.0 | 13.8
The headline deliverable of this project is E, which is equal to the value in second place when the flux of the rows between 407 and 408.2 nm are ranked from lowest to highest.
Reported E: 14.12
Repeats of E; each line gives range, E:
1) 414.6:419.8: 13.65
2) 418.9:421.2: 13.71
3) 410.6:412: 14.2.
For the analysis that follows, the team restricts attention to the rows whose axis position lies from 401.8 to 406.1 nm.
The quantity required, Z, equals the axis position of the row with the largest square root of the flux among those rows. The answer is 403.979 nm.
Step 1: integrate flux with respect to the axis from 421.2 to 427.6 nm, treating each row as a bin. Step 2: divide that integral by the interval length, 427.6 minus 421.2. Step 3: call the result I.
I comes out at 15.5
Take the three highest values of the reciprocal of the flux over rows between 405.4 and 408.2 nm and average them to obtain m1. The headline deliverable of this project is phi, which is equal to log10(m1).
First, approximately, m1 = 0.0888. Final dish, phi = -1.051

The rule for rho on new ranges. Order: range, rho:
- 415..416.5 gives 7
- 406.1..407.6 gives 8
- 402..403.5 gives 8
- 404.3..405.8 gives 7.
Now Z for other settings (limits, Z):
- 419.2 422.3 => 421.851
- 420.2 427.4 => 426.736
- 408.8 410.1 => 408.845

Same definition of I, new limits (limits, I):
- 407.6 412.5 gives 14.7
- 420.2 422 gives 15.6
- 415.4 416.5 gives 14.8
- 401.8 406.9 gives 14.2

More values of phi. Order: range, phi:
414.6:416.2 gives -1.129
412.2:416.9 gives -1.120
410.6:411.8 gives -1.152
